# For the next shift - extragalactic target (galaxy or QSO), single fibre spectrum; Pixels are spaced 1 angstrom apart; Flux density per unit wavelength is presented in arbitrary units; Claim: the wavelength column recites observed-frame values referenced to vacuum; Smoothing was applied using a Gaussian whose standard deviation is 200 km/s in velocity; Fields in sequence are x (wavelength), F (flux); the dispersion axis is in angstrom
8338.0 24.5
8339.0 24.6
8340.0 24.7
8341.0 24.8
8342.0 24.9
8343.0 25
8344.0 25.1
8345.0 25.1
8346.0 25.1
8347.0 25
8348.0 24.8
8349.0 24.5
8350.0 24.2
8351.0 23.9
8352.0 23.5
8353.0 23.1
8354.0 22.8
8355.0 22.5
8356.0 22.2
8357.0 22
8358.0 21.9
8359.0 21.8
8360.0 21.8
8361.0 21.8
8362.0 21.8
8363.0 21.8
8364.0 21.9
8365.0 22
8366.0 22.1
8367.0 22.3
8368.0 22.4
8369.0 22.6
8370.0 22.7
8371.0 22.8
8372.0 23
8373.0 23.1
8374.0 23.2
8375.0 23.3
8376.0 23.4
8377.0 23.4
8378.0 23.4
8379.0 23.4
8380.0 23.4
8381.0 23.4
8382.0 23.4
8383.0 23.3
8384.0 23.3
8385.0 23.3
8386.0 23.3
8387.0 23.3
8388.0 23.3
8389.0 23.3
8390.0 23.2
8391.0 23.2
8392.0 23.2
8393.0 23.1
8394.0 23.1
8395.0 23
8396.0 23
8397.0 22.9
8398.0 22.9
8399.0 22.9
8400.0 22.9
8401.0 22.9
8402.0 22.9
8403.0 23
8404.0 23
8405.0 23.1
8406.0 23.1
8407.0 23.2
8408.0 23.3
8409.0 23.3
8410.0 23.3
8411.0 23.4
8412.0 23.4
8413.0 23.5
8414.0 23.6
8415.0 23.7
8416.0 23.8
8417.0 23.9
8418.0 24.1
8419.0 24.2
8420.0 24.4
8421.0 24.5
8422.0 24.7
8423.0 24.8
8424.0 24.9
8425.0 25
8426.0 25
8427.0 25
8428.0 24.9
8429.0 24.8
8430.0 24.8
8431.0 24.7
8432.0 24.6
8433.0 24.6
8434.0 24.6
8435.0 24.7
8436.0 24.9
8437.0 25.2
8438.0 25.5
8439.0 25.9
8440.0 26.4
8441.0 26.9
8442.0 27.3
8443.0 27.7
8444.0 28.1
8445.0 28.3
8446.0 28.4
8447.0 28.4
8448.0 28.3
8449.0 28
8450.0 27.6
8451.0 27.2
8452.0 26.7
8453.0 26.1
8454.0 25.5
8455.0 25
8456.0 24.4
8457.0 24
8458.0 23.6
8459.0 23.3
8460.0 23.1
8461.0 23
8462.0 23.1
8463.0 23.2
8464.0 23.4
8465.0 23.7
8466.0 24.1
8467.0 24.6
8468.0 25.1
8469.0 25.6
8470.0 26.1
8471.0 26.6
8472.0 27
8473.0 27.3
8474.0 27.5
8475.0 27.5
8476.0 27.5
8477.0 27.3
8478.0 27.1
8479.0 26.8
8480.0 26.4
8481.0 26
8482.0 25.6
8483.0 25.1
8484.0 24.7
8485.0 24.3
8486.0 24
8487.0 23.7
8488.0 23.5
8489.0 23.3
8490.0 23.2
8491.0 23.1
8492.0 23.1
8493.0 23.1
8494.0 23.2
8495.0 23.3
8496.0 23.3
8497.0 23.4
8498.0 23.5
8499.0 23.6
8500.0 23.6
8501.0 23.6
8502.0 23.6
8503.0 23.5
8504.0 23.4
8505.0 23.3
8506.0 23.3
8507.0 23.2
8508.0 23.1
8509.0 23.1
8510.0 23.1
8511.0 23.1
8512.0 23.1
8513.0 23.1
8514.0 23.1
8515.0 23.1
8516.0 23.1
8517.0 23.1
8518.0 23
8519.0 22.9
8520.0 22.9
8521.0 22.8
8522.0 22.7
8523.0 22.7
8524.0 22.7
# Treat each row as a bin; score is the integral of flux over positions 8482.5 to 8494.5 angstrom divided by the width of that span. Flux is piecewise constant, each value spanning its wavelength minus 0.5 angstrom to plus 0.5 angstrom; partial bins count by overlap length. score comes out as 23.7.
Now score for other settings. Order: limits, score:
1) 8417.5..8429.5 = 24.7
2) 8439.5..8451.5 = 27.7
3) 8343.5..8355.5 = 24.1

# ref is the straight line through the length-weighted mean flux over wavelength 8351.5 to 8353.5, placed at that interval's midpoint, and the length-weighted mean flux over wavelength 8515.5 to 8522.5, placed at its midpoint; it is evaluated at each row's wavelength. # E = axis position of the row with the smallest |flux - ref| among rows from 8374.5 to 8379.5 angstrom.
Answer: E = 8375.0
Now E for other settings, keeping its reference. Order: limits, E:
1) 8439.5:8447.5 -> 8440.0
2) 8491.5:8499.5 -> 8492.0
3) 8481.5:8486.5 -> 8486.0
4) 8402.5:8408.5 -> 8407.0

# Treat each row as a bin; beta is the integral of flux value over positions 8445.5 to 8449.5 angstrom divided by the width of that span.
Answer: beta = 28.3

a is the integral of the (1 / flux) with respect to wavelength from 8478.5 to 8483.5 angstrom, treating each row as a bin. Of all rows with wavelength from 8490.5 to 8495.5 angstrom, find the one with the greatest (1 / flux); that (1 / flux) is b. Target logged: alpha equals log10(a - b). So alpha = -0.83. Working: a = 0.193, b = 0.0433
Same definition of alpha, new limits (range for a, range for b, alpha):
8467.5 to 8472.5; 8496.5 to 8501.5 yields -0.83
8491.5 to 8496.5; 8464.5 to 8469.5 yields -0.76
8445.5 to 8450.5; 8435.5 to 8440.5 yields -0.86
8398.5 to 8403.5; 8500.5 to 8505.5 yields -0.76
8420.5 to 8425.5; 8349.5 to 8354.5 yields -0.80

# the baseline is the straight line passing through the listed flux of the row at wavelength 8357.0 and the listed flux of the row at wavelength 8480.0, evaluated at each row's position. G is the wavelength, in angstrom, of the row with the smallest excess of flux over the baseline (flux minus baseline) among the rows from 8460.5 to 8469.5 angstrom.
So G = 8461.0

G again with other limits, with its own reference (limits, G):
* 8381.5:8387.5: 8387.0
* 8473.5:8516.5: 8516.0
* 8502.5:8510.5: 8510.0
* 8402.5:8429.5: 8404.0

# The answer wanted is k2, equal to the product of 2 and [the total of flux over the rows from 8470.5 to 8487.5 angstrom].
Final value 889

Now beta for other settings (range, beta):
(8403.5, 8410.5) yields 23.2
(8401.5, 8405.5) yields 23.0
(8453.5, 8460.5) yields 24.1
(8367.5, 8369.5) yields 22.5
